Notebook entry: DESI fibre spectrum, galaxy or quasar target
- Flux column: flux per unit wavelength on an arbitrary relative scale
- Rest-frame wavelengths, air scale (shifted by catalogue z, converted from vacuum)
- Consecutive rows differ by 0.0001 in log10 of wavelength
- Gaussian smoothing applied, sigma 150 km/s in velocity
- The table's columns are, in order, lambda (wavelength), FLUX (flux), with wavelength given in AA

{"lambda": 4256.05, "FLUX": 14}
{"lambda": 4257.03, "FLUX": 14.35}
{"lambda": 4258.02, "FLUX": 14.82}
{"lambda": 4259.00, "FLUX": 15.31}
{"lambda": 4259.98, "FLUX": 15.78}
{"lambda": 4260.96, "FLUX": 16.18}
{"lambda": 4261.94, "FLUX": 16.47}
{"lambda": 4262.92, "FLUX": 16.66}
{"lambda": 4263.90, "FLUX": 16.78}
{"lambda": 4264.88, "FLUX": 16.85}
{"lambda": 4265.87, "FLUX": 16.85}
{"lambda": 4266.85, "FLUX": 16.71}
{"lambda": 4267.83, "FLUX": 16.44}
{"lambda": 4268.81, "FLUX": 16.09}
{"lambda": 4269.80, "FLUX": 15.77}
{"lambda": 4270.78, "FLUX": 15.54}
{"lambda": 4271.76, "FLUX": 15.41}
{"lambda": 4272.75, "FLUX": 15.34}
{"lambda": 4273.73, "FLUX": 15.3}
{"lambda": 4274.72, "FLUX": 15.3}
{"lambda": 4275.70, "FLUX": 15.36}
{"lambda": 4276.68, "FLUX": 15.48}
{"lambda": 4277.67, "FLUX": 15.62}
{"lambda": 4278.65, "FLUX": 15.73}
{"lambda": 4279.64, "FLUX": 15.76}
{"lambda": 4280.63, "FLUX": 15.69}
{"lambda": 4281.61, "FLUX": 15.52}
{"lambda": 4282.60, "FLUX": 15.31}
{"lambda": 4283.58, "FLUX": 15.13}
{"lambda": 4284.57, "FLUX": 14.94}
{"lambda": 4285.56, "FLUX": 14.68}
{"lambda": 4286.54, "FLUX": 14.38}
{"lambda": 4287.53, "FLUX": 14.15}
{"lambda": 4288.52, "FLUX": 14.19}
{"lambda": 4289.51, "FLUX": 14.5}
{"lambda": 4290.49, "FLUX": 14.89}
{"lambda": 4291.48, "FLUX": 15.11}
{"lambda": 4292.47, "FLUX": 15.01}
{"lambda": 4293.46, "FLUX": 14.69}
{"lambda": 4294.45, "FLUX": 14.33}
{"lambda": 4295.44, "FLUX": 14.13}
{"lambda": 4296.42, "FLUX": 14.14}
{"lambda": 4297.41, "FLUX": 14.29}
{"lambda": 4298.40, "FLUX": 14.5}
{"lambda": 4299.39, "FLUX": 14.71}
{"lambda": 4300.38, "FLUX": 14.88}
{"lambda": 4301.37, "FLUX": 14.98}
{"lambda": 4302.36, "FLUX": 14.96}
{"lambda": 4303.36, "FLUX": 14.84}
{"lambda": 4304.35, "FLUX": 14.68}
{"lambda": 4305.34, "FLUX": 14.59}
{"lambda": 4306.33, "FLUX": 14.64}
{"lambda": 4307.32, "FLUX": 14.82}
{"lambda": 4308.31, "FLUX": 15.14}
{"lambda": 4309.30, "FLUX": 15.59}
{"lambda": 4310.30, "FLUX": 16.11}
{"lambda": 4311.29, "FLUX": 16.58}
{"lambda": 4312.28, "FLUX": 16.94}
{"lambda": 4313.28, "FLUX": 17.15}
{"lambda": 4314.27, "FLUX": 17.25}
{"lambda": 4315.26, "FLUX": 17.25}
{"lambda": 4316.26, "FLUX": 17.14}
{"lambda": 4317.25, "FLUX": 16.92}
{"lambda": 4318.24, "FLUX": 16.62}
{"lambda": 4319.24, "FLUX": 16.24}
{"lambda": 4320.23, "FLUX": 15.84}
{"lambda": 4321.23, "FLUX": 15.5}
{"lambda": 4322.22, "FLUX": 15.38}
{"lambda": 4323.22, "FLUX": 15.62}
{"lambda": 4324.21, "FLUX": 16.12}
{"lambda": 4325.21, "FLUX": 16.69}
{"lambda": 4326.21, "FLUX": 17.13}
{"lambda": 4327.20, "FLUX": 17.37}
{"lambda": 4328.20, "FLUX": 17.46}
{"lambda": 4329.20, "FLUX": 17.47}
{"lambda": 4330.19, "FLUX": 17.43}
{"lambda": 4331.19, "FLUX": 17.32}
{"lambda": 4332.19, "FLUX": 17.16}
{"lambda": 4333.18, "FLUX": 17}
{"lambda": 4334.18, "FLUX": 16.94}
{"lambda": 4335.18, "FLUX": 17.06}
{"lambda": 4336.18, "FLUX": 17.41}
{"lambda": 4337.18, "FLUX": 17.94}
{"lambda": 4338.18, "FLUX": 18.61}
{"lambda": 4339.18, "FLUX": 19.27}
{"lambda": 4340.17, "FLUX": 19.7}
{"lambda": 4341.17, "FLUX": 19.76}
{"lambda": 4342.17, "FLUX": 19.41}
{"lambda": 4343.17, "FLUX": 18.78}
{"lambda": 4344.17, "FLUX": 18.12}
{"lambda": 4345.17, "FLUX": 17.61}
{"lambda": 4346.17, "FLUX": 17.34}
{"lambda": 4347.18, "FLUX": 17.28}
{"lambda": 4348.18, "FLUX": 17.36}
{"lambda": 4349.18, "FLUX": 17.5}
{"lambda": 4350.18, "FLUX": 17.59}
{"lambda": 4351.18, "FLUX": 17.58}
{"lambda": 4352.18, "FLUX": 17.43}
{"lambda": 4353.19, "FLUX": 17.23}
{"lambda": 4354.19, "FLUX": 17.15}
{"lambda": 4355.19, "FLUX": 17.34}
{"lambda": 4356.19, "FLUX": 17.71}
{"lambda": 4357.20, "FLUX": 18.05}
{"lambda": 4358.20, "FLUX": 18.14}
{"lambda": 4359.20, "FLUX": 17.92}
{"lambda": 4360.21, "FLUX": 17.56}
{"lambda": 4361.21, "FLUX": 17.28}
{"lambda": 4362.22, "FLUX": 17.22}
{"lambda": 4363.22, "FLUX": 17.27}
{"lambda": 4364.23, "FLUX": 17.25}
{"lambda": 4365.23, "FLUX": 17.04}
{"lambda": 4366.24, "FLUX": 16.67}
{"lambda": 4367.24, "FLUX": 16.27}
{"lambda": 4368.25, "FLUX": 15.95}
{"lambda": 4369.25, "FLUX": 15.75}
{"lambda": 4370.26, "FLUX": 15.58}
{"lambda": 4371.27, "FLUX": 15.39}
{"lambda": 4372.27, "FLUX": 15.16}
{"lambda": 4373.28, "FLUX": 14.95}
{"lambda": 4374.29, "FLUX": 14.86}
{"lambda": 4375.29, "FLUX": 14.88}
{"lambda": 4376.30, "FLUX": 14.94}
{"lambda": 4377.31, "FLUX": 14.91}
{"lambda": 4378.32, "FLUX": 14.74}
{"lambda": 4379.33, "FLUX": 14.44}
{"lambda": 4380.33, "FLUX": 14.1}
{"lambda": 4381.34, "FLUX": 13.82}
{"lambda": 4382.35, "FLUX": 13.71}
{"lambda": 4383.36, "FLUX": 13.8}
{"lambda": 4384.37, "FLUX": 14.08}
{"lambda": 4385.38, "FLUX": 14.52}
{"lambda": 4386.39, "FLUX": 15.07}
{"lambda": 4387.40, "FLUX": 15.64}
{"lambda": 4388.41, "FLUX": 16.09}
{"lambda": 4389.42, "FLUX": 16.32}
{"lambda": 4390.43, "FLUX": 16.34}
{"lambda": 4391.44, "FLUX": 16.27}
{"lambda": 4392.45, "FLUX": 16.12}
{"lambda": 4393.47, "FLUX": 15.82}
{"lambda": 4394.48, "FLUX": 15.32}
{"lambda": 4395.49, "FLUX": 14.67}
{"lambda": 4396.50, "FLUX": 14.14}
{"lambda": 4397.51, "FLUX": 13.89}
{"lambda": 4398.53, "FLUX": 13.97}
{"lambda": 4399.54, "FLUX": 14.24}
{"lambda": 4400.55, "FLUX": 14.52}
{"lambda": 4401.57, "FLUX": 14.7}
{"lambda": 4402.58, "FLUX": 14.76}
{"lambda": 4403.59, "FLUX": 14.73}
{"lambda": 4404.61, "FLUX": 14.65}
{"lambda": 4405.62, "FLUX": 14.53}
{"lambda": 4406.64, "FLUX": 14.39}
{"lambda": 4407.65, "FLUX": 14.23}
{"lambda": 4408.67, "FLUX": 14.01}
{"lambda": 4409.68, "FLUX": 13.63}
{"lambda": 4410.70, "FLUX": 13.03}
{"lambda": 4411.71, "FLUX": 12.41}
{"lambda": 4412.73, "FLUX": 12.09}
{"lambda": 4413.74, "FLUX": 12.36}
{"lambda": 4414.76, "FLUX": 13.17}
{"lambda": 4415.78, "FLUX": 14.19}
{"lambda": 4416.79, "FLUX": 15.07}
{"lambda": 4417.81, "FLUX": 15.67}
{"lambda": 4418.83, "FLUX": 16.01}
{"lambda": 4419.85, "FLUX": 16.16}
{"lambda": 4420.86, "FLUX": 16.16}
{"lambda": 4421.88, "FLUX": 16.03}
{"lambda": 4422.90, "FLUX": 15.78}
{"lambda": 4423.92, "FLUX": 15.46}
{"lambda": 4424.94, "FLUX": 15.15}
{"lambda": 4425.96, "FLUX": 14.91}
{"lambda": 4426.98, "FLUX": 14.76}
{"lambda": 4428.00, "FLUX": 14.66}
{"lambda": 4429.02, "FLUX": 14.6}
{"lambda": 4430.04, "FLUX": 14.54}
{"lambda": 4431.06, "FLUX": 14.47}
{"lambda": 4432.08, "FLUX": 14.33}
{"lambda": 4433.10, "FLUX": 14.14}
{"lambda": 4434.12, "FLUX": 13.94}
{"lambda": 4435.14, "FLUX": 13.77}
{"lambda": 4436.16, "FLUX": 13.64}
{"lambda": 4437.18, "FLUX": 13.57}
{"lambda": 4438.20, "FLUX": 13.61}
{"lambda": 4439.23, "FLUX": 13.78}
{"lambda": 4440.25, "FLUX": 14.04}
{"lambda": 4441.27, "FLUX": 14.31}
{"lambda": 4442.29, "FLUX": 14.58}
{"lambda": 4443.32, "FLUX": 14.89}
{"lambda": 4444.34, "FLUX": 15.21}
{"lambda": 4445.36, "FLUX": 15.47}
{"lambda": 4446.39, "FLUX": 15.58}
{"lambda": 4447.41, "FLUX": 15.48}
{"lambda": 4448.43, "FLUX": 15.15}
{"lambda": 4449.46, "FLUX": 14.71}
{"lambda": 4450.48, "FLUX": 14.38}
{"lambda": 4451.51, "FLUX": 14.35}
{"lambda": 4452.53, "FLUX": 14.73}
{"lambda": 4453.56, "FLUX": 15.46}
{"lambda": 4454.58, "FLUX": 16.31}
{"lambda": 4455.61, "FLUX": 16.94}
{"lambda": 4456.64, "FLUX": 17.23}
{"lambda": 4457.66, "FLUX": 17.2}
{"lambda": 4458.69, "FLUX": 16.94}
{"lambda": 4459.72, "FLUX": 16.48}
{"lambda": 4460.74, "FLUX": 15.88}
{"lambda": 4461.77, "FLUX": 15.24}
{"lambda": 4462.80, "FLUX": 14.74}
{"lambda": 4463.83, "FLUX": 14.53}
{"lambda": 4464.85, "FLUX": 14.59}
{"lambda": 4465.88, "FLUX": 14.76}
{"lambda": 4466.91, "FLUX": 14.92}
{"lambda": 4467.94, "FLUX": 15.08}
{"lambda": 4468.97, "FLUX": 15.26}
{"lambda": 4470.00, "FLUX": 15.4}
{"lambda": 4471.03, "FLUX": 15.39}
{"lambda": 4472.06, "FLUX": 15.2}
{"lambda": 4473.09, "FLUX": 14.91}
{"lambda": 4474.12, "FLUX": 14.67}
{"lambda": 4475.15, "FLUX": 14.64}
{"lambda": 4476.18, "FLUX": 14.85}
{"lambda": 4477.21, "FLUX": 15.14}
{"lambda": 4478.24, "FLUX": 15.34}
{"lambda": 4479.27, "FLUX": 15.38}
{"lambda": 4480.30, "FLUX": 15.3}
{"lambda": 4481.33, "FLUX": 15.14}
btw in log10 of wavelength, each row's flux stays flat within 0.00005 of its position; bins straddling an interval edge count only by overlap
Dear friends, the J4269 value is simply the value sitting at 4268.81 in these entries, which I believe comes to 16.09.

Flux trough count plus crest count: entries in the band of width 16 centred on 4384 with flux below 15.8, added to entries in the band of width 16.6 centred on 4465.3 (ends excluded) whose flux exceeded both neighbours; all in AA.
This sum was 13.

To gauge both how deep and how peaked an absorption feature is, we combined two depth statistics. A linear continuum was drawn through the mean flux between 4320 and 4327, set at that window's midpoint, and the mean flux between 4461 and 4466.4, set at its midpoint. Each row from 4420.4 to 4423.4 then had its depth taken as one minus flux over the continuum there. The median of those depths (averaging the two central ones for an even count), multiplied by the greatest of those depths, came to 0.002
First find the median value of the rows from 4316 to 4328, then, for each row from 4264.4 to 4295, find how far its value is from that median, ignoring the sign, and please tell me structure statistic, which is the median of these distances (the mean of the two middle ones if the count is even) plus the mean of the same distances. 2.2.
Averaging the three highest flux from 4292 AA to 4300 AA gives 14.8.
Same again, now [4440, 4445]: 14.9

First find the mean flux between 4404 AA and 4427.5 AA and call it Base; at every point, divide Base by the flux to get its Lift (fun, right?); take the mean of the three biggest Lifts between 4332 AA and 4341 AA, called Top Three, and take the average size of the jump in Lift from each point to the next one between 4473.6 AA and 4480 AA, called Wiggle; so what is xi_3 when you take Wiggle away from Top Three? 0.844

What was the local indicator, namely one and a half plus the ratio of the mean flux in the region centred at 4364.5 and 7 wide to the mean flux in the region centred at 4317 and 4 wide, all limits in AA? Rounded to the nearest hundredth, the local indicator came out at 2.50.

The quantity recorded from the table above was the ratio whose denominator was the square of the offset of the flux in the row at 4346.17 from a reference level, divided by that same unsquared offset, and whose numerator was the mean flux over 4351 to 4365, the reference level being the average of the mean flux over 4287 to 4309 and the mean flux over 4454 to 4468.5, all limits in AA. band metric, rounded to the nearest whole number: 8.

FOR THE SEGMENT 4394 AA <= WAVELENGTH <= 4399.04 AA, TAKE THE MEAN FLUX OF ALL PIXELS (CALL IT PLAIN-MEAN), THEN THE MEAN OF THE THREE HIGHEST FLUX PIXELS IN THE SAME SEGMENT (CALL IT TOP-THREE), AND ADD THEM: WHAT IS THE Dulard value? 29.1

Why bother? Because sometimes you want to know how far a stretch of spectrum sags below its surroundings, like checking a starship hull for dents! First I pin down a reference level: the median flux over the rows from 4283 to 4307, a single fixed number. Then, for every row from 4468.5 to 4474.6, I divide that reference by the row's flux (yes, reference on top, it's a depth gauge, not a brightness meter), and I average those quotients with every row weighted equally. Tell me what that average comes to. 0.97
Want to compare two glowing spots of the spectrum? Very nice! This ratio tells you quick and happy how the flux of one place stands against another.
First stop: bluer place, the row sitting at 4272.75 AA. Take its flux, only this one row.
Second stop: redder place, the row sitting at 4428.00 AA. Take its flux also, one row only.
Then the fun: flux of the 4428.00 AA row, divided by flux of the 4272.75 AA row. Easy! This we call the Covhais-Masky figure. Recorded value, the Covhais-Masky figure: 0.96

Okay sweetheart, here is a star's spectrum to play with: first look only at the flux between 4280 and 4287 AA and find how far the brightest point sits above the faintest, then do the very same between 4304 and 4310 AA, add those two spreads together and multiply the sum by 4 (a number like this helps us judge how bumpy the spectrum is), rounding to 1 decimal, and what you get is 9.2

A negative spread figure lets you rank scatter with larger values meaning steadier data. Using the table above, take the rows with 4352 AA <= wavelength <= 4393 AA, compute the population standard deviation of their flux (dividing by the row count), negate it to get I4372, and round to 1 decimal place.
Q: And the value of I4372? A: -1.3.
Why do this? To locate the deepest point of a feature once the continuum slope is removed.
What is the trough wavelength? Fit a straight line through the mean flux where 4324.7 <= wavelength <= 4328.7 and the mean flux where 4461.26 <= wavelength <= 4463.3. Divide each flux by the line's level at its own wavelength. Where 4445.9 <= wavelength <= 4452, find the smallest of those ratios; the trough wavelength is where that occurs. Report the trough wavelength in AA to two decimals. 4451.51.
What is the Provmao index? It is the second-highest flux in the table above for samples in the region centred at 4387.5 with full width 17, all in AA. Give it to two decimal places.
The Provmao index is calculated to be 16.32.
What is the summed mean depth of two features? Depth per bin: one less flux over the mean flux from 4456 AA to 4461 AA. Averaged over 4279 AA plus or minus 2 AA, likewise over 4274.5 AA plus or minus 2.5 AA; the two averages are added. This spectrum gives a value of 0.15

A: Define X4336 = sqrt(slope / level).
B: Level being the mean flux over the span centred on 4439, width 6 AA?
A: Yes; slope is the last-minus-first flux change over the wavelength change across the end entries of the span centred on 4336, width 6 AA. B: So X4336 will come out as 0.15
